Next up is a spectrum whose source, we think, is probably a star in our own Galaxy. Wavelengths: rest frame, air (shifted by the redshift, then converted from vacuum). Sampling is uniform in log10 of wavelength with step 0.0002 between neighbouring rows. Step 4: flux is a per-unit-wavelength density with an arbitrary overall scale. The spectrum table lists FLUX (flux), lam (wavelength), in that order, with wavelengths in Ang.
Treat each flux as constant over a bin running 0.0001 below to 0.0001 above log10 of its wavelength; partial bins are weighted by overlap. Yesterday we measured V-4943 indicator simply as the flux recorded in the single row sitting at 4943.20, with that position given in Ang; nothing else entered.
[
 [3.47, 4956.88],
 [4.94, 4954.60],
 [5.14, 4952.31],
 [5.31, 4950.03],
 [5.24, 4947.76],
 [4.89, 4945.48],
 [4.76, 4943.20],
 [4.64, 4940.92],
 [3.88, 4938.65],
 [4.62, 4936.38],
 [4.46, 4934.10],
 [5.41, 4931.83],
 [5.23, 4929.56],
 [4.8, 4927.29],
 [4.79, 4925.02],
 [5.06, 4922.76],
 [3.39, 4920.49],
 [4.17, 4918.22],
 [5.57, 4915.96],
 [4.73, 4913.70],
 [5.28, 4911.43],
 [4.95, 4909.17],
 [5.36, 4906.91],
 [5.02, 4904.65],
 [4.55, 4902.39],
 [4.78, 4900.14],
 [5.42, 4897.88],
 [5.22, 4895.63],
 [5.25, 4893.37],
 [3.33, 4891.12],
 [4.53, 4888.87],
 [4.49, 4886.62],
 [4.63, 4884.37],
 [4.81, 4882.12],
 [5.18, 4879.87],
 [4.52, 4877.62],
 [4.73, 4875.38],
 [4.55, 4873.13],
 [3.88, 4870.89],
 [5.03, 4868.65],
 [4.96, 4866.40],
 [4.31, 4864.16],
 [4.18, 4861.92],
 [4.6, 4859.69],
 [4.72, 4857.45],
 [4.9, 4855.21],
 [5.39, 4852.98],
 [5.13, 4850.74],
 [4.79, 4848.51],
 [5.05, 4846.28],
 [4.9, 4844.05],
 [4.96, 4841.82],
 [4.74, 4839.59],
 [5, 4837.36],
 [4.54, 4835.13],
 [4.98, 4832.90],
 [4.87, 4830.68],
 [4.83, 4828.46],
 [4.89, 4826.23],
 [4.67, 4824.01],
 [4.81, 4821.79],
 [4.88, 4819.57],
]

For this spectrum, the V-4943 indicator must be 4.76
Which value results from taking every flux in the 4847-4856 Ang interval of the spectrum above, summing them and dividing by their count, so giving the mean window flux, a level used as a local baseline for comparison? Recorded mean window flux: 5.1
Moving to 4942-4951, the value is 5.0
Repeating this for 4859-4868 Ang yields 4.5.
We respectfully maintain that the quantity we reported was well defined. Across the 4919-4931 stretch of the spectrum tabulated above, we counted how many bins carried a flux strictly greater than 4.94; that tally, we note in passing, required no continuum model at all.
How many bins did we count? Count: 2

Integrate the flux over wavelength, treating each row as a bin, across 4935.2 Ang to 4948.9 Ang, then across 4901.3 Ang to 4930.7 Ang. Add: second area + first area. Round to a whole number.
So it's 206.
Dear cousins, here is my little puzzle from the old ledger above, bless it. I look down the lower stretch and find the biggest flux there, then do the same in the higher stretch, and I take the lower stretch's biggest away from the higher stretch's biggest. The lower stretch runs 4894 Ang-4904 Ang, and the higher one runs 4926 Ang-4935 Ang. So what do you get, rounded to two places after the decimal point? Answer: -0.01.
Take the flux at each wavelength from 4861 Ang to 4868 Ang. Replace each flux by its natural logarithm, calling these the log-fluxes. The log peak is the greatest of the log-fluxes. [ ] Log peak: 1.60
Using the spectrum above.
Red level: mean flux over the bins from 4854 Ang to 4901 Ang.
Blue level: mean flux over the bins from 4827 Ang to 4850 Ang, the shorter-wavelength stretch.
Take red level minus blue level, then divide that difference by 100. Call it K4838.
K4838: -0.0020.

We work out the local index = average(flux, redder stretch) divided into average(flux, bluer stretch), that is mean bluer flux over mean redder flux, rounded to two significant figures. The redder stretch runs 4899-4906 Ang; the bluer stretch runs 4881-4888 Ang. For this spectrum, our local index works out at 0.97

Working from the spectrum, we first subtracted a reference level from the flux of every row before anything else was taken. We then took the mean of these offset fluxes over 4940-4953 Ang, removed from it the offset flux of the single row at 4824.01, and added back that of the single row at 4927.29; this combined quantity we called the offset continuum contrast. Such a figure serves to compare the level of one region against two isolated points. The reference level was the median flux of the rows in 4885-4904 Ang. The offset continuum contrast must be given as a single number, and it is 0.46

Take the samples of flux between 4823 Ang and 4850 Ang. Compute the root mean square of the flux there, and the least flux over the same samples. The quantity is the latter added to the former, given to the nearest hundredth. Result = 9.39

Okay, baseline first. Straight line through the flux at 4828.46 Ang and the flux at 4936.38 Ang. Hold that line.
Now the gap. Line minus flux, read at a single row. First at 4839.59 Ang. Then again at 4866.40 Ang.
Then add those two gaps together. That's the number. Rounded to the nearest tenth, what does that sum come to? -0.1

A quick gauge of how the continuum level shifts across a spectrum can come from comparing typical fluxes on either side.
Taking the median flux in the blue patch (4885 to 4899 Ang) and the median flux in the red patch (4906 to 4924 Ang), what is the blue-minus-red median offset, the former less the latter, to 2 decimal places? -0.13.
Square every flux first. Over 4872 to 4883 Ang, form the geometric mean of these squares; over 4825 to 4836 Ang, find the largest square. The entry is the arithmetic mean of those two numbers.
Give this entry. 23.7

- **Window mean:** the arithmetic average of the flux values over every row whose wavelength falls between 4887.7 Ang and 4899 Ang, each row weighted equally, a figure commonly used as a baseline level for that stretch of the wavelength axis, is 4.75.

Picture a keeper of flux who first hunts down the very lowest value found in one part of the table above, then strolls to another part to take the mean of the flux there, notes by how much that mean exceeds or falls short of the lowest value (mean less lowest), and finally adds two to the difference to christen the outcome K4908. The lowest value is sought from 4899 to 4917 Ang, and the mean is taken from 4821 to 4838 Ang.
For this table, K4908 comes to 2.3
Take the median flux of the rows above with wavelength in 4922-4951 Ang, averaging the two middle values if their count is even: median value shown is 4.80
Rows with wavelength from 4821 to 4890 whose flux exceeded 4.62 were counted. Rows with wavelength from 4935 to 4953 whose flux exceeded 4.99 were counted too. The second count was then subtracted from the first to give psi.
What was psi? 19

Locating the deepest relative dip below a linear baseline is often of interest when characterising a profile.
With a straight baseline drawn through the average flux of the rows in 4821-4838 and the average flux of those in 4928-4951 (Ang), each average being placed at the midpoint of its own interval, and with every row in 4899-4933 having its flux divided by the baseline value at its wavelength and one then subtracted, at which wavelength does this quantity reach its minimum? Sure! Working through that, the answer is 4920.49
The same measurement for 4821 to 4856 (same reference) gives 4835.13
